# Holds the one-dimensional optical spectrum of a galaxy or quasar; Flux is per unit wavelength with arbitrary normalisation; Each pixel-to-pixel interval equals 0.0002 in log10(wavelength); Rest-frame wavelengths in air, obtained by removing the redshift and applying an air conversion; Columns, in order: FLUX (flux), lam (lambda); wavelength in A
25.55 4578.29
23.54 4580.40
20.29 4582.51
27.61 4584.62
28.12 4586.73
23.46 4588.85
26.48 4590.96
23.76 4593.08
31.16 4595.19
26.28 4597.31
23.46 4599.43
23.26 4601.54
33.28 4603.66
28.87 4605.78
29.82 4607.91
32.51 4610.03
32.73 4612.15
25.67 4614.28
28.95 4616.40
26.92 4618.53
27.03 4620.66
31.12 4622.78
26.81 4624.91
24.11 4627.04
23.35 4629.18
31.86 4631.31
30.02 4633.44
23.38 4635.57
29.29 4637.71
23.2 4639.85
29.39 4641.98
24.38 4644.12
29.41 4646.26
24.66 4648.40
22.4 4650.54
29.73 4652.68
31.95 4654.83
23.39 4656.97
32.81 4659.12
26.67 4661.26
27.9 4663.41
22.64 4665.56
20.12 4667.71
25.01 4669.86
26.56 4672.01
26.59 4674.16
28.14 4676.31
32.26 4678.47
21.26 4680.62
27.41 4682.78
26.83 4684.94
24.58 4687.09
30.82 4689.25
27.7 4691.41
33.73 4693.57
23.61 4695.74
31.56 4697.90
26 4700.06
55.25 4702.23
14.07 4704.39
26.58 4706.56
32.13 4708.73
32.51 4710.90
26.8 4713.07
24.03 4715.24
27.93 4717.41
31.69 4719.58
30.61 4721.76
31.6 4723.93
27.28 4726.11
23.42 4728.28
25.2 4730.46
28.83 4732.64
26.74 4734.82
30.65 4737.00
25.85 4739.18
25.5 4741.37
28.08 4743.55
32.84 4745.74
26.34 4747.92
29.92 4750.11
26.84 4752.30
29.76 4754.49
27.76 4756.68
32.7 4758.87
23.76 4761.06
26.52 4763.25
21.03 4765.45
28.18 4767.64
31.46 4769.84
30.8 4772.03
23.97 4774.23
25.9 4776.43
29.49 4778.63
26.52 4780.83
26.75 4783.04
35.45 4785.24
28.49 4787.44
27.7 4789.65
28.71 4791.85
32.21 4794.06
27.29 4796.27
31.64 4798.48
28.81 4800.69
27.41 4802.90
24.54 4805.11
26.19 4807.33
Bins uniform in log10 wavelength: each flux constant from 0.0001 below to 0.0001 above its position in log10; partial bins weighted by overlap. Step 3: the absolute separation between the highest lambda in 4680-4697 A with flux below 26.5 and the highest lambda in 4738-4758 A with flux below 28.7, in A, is 60.9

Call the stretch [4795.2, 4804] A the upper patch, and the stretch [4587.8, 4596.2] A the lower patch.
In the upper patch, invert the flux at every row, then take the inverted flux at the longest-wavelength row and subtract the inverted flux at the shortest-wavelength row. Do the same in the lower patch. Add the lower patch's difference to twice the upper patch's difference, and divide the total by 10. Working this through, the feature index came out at -0.0011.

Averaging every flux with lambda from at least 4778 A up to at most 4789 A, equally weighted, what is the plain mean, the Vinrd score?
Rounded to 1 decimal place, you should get 29.3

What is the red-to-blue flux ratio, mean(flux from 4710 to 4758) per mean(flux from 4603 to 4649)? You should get 1.01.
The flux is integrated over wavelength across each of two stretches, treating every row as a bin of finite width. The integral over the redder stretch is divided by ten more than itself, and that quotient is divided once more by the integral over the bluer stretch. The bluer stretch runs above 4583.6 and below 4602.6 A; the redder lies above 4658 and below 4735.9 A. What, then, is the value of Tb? 0.0020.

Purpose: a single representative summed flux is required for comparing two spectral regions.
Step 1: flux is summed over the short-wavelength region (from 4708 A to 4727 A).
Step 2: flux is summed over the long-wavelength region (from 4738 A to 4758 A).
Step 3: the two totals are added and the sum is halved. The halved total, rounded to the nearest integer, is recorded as 259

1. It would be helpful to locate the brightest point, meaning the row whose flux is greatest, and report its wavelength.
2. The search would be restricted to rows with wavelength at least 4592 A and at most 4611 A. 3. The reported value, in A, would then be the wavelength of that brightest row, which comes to 4603.66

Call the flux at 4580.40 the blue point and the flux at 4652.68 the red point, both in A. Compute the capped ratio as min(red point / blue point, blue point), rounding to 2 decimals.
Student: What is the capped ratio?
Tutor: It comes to 1.26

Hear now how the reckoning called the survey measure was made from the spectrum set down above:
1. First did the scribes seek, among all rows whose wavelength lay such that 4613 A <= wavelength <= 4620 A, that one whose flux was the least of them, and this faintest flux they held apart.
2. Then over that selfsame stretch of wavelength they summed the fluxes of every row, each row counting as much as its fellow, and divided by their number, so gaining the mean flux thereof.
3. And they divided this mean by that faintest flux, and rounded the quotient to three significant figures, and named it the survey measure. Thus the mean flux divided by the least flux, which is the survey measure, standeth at 1.06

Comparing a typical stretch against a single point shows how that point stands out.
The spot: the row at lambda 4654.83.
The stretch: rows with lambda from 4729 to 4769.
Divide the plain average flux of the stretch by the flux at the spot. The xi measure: 0.86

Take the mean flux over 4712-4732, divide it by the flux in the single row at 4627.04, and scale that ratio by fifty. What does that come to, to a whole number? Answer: 57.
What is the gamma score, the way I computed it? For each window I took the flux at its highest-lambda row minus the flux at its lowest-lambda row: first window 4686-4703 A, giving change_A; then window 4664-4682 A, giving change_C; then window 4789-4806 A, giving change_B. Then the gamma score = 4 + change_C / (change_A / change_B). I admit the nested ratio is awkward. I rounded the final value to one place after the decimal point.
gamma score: 4.1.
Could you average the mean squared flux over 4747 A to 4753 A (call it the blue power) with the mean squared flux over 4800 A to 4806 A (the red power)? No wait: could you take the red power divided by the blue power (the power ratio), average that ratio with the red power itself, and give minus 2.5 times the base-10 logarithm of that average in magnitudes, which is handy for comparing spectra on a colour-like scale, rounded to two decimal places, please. -6.40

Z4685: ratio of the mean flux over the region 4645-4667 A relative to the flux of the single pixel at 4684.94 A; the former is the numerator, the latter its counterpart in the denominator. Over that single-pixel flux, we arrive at 1.01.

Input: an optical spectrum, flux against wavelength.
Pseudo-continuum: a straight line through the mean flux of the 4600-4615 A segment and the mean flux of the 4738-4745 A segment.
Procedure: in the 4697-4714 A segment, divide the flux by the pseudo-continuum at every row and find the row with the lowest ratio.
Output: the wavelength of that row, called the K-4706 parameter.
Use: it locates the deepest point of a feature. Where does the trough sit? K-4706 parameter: 4704.39 A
